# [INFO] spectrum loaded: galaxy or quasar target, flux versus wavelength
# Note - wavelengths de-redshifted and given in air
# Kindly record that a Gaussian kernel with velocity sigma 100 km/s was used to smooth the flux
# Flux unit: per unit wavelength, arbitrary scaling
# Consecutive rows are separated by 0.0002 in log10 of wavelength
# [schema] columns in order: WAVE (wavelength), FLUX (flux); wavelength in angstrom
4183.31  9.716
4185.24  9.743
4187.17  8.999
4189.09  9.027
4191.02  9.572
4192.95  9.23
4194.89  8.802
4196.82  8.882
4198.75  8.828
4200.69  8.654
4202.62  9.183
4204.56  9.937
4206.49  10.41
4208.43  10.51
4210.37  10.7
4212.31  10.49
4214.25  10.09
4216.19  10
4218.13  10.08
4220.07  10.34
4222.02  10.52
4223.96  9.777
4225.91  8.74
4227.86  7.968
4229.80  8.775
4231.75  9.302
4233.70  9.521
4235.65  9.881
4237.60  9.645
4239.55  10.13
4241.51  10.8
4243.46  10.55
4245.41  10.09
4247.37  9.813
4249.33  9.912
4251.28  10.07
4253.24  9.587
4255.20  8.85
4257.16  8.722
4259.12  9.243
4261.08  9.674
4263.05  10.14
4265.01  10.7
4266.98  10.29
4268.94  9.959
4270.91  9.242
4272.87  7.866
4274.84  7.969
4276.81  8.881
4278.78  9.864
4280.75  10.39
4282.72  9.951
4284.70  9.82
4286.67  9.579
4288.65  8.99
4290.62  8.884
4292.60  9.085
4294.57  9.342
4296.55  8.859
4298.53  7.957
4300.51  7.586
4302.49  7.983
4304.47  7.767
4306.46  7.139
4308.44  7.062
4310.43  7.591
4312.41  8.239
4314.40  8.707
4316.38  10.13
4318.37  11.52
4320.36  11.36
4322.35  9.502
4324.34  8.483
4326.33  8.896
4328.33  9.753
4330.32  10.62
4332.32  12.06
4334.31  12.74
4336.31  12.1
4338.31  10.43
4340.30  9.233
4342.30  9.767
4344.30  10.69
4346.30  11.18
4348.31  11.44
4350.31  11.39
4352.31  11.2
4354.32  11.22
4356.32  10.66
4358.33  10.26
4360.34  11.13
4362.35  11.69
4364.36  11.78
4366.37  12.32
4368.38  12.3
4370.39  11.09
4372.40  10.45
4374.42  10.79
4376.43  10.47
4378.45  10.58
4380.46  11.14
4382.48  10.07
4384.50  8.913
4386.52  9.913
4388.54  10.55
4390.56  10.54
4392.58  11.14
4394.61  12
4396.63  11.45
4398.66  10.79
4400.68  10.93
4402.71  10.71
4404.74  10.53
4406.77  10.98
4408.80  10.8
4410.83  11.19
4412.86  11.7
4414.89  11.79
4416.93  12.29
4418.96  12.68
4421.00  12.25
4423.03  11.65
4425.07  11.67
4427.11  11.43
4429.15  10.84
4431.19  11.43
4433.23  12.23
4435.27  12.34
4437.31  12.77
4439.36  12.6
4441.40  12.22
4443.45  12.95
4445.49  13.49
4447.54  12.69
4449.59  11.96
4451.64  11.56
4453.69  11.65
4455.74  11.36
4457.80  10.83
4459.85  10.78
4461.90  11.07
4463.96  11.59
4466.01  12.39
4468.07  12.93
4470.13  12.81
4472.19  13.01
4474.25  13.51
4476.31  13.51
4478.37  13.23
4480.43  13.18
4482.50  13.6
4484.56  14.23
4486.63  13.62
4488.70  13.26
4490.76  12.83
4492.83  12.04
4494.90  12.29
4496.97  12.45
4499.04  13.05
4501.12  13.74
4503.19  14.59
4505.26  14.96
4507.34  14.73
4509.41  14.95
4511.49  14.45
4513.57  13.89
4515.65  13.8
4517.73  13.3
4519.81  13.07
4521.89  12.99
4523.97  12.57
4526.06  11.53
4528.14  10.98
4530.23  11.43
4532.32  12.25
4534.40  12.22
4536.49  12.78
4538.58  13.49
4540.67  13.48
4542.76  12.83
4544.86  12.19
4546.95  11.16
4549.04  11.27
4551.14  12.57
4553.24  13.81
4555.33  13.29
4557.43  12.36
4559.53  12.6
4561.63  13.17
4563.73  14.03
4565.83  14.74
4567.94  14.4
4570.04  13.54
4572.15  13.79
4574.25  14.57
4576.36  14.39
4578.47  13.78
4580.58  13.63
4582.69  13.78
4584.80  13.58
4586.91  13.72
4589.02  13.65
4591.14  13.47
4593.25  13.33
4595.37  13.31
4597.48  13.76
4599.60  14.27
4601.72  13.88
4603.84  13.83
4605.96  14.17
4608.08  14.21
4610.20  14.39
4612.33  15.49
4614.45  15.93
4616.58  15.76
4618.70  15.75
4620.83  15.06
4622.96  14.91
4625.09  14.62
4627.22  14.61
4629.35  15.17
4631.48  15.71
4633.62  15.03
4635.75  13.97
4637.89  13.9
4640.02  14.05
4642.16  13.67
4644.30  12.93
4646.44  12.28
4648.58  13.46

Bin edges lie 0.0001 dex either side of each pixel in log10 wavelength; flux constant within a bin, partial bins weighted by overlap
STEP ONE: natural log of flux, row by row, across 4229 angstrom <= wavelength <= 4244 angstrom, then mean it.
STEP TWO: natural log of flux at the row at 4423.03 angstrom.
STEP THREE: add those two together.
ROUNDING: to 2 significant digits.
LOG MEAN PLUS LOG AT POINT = 4.7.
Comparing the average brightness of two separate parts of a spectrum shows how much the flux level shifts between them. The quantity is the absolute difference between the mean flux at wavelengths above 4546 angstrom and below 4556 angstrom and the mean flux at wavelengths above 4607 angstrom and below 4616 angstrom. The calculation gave 2.6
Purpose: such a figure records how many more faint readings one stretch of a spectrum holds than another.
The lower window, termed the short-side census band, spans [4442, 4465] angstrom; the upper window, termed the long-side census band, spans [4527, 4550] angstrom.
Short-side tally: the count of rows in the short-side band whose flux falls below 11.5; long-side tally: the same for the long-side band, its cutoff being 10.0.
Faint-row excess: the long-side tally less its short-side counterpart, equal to -4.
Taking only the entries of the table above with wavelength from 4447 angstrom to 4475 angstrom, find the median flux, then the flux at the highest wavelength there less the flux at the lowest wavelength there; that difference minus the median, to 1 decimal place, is -11.0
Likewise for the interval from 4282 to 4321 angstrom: -7.5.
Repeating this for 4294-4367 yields -7.3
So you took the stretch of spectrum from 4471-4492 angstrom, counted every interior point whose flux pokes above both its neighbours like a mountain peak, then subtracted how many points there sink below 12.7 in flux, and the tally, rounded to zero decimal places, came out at 1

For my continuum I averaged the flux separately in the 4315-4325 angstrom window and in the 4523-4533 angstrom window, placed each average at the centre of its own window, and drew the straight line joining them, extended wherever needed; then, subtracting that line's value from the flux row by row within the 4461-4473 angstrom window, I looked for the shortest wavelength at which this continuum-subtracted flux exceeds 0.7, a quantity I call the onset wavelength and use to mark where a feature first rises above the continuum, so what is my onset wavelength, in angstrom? 4466.01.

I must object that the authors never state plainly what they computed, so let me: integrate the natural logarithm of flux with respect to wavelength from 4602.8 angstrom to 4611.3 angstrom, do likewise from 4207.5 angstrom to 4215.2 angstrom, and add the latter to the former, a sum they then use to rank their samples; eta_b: 41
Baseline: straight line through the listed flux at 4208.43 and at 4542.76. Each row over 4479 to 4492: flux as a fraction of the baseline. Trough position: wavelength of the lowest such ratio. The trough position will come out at 4490.76 angstrom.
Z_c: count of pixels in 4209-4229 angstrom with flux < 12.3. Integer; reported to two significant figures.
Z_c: 10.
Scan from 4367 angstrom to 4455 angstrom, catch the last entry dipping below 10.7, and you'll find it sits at 4404.74 angstrom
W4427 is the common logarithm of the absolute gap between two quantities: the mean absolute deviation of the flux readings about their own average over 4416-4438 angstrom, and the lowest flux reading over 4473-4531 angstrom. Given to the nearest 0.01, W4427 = 1.02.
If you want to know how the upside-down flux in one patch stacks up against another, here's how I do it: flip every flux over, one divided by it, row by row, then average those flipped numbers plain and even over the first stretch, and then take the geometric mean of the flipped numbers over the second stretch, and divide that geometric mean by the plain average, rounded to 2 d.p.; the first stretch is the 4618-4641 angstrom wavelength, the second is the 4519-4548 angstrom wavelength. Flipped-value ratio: 1.20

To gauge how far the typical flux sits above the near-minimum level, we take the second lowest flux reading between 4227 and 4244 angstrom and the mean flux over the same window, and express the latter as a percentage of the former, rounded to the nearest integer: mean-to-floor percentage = 110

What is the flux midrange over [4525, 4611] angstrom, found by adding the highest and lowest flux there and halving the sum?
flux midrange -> 13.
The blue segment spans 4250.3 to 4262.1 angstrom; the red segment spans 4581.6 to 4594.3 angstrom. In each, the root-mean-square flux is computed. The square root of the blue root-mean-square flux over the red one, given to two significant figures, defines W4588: 0.83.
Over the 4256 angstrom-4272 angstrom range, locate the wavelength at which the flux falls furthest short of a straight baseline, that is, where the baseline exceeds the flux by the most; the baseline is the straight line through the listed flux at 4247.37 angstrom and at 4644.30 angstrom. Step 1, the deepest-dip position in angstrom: 4257.16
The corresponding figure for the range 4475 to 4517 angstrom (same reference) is 4492.83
